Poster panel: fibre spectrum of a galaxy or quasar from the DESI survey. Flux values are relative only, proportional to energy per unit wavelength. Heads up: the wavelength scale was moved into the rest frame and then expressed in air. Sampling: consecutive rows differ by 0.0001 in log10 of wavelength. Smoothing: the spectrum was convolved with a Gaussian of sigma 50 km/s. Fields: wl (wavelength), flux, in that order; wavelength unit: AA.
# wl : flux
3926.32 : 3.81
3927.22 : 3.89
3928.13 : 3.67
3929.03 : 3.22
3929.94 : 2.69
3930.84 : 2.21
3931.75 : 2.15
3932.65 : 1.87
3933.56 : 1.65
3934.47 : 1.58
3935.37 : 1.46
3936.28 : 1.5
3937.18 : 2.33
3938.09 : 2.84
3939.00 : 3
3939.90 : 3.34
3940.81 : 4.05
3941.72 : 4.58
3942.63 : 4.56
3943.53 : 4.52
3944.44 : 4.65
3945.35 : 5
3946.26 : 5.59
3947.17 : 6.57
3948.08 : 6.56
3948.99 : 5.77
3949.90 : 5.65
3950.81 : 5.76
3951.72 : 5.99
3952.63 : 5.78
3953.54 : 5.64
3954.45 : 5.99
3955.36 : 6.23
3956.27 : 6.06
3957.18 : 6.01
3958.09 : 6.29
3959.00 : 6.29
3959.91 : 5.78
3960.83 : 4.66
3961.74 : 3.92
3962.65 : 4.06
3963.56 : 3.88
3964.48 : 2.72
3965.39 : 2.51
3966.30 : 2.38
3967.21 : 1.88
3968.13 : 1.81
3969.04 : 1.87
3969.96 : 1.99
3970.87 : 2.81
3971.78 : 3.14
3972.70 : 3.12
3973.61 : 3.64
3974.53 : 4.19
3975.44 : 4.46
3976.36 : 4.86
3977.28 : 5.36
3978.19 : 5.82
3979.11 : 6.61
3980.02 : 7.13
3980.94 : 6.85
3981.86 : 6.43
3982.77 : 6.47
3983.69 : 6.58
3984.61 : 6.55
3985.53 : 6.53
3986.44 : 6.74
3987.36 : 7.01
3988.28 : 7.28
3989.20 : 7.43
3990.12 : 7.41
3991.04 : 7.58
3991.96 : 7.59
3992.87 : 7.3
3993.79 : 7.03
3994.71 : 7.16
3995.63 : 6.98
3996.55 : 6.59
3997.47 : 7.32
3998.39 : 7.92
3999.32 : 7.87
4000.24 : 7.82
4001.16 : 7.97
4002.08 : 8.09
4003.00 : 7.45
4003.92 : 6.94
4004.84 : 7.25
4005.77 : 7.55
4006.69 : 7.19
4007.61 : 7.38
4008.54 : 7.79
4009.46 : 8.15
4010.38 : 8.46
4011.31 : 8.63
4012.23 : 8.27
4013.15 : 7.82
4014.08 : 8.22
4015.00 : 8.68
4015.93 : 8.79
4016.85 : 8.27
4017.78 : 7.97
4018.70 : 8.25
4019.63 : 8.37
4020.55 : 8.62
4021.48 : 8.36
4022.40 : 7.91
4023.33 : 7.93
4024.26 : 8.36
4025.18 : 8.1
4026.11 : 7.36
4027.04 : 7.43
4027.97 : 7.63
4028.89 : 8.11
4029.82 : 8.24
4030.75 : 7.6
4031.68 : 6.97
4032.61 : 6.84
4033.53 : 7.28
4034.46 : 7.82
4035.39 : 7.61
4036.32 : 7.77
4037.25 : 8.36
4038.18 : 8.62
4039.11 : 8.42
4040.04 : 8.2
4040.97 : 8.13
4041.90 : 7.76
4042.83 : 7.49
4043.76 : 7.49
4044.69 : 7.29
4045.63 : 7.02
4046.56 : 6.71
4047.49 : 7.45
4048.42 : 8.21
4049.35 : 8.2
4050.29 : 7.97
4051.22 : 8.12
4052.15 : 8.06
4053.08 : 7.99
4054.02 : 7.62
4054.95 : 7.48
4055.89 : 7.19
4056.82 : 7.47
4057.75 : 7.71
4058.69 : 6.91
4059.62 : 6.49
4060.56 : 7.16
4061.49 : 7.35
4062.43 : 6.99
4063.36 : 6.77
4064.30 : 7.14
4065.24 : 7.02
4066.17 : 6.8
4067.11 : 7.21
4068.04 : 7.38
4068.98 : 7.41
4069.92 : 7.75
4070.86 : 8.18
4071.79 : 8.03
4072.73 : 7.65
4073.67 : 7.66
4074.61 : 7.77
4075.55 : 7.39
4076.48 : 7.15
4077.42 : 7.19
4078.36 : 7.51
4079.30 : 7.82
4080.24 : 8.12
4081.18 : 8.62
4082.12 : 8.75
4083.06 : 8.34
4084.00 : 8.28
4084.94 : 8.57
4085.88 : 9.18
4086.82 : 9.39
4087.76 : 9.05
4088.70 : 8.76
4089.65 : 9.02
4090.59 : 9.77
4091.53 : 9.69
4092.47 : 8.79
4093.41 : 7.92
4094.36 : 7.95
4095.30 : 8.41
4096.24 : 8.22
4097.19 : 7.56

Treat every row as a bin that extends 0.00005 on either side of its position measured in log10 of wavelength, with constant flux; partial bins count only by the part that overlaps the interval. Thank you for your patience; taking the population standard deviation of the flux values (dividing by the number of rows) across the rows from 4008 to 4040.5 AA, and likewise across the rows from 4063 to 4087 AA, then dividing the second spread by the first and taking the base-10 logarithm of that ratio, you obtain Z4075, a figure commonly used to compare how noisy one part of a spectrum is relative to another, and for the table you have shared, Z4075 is 0.2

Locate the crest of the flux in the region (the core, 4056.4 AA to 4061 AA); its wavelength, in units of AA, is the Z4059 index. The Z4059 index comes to 4057.75 AA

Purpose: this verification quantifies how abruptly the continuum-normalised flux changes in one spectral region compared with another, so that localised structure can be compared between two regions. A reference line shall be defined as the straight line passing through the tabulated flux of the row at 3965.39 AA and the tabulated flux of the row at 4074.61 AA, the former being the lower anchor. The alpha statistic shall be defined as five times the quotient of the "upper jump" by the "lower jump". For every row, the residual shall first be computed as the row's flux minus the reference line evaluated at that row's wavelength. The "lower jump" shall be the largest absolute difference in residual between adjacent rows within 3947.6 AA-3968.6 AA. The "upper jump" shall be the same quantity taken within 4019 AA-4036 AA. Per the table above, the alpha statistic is 3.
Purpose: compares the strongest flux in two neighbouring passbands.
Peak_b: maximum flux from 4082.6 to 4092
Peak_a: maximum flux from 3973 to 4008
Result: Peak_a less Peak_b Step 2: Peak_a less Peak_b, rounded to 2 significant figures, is -1.7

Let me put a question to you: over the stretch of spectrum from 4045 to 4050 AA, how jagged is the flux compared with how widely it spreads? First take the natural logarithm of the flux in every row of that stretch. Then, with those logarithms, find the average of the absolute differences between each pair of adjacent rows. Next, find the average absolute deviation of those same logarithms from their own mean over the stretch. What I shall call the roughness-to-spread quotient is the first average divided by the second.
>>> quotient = 0.855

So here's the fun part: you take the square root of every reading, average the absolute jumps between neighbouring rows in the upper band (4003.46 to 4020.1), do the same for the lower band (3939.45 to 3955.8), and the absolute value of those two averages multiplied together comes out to 0.0040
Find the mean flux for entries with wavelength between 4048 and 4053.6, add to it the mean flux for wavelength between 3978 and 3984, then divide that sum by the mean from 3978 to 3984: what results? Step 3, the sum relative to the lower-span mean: 2.23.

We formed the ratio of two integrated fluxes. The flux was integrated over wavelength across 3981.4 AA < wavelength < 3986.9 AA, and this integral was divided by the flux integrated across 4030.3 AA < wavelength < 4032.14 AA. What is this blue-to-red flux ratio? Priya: 2.7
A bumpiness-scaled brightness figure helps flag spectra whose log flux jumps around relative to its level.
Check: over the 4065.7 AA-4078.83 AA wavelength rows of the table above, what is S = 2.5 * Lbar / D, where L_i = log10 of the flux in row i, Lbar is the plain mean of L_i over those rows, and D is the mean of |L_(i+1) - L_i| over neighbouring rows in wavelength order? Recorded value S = 164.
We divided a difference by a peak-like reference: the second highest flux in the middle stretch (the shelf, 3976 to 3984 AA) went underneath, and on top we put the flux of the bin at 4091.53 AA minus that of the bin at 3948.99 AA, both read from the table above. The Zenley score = 0.57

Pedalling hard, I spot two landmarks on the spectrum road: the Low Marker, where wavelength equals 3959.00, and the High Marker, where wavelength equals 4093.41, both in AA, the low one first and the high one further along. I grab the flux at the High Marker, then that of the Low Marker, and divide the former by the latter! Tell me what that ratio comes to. 1.3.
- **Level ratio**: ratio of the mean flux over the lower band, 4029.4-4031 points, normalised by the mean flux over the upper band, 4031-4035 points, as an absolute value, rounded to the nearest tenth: 1.1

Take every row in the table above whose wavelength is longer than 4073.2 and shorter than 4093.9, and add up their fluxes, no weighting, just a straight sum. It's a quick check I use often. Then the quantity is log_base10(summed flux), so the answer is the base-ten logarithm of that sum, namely 2.27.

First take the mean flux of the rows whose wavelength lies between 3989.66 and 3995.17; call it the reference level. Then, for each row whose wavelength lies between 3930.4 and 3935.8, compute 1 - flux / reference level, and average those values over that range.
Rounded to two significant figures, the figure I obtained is 0.75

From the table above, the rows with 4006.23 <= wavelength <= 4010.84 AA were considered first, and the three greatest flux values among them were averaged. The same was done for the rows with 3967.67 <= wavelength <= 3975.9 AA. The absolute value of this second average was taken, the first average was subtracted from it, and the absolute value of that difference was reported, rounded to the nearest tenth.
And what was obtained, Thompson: 4.0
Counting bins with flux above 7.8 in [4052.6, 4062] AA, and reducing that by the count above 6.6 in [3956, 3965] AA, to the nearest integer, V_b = 1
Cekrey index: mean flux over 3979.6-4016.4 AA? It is 7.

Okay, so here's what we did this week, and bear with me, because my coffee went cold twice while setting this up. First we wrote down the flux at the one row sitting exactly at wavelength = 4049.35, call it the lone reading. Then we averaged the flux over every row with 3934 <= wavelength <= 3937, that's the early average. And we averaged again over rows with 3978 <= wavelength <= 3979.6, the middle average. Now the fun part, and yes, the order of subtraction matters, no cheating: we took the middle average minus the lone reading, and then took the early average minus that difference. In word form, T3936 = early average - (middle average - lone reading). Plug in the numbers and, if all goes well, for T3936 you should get 3.5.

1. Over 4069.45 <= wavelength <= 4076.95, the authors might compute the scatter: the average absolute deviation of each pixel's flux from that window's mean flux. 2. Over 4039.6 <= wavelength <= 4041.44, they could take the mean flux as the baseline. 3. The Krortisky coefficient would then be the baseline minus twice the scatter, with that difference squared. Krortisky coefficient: 59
